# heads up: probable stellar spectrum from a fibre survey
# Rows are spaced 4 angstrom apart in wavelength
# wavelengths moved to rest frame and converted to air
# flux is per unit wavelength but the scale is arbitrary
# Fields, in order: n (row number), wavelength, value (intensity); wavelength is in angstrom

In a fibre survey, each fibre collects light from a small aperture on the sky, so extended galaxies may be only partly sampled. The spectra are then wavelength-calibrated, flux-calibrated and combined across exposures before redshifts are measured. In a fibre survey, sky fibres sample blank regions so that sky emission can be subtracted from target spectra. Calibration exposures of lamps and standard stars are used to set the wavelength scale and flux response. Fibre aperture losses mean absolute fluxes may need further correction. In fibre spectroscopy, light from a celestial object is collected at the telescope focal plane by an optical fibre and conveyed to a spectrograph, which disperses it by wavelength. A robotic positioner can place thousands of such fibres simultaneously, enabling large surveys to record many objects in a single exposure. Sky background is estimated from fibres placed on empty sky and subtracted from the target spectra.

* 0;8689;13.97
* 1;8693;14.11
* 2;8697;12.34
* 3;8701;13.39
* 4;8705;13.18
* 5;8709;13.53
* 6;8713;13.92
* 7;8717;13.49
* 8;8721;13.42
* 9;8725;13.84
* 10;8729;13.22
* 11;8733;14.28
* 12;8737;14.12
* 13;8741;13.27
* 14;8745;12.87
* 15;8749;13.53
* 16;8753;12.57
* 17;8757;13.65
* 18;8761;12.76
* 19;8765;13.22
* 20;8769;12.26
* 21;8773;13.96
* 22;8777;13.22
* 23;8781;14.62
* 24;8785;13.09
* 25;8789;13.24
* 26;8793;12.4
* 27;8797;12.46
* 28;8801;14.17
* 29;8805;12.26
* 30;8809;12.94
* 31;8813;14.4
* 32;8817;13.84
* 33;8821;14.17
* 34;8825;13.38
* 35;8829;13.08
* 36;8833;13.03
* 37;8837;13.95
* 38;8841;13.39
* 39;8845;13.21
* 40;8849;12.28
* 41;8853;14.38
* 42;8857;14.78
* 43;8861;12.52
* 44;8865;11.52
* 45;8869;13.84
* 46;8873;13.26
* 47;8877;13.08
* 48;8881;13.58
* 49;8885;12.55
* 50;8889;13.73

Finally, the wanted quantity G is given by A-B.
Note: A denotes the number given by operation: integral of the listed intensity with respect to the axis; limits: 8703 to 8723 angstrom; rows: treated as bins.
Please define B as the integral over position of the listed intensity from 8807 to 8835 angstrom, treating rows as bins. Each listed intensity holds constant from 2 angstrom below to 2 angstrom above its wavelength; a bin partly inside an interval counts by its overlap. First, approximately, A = 270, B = 379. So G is -109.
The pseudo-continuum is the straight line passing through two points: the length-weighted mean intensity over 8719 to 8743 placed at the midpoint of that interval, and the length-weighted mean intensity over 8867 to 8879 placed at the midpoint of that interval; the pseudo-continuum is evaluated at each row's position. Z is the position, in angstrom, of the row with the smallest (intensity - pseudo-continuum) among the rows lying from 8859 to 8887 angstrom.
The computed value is 8865 angstrom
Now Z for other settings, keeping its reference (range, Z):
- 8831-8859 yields 8849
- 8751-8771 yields 8769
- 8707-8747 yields 8745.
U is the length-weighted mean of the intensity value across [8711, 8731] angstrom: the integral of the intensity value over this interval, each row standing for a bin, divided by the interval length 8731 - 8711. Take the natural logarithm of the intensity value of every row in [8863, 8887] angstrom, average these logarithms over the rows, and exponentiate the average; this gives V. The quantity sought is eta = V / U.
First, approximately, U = 13.6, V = 12.9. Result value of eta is 0.95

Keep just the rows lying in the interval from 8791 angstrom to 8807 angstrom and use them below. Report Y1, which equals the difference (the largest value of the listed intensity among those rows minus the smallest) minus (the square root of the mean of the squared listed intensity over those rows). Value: -10.9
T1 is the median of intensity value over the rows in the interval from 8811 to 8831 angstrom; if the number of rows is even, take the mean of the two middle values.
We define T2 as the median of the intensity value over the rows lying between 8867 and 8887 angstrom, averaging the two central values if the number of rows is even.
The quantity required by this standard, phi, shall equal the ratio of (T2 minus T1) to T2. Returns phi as -0.04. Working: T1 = 13.8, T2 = 13.3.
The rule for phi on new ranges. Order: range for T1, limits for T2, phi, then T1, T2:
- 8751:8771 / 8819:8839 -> 0.05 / 12.8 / 13.4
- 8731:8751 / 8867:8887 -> -0.02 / 13.5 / 13.3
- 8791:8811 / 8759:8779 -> 0.06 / 12.5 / 13.2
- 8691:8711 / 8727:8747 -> -0.01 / 13.4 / 13.3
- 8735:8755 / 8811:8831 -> 0.04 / 13.3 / 13.8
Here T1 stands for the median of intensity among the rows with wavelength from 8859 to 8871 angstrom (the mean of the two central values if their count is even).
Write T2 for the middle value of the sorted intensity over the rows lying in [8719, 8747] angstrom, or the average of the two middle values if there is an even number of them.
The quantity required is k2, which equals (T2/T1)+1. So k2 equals 2.07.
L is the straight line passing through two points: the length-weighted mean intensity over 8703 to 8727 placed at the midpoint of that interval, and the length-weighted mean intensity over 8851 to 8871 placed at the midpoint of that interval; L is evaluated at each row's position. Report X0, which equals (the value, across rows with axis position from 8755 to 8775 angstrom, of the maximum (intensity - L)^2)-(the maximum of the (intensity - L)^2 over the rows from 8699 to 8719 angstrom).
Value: 1.4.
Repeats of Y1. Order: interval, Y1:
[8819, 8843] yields -12.4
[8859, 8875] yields -10.5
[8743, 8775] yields -11.4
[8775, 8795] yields -11.1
